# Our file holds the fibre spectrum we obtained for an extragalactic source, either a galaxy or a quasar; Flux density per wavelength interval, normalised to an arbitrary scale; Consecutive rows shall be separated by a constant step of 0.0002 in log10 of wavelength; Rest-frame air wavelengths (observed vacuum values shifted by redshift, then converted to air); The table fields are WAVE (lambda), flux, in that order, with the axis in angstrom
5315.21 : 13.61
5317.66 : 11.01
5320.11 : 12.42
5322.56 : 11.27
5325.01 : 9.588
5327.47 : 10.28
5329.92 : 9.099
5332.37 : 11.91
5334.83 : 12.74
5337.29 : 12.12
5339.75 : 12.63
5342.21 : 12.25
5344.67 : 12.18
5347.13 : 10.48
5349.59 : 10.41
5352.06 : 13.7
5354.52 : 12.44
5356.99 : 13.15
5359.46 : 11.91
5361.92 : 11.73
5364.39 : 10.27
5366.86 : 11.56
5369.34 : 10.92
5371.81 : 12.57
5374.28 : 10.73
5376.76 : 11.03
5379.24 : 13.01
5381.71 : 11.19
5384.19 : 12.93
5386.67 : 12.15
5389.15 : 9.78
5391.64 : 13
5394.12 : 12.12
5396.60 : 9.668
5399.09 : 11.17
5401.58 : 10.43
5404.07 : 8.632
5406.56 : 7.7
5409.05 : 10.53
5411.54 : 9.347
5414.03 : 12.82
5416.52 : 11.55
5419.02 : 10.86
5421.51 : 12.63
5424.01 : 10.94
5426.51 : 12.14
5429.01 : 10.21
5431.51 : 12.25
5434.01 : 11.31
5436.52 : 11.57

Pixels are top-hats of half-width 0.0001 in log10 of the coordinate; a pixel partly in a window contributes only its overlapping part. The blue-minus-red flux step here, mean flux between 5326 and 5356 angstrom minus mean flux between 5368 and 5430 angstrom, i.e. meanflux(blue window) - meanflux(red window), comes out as 0.6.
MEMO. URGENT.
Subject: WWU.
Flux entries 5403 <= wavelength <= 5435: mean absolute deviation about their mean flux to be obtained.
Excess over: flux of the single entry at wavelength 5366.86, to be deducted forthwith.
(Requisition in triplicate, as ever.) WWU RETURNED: -10.4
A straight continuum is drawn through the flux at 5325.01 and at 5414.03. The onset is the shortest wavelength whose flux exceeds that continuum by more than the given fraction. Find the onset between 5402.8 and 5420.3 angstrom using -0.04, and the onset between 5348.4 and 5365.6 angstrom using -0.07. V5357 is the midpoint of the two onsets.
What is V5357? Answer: 5381.8 angstrom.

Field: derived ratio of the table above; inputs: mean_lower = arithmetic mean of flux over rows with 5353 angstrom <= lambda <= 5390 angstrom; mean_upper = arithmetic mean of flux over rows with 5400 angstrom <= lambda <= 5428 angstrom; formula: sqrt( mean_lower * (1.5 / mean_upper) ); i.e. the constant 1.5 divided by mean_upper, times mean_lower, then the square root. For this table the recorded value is 1.28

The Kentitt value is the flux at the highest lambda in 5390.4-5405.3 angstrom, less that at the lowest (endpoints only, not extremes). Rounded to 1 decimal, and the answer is -4.4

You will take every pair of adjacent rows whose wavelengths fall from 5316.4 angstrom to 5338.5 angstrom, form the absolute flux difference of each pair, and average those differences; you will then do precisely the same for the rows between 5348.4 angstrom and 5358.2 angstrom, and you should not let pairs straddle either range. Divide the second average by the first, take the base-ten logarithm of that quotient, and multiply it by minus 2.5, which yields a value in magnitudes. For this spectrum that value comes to -0.3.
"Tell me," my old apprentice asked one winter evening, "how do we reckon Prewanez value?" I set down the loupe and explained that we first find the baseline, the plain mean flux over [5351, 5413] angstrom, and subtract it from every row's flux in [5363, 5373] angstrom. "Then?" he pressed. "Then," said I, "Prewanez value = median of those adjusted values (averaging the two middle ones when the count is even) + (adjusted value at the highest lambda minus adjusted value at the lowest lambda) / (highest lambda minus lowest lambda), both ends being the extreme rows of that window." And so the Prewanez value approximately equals 0.3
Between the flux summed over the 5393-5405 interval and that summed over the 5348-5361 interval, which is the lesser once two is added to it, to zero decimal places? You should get 54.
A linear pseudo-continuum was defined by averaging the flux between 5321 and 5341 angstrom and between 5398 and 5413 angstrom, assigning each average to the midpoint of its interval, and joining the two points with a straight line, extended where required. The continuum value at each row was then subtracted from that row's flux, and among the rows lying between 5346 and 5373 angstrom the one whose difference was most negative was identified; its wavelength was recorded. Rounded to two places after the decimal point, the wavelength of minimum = 5349.59 angstrom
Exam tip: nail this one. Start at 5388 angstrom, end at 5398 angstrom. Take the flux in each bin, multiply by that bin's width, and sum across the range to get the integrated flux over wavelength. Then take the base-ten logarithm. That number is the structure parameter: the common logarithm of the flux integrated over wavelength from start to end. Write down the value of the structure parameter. 2.0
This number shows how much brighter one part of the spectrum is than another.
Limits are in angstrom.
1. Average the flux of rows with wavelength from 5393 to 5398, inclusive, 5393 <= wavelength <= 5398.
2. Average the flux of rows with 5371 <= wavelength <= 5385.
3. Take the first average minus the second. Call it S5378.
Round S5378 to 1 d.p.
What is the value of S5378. -1.0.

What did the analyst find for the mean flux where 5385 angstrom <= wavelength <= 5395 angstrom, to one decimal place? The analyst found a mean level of 11.8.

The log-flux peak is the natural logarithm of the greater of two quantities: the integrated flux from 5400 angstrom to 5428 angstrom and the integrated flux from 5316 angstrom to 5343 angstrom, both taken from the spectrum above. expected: 5.73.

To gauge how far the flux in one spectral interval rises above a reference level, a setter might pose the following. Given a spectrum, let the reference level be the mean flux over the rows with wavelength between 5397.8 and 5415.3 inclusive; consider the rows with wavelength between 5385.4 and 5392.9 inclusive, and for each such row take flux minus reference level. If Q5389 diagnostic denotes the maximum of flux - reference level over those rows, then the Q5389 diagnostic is 2.91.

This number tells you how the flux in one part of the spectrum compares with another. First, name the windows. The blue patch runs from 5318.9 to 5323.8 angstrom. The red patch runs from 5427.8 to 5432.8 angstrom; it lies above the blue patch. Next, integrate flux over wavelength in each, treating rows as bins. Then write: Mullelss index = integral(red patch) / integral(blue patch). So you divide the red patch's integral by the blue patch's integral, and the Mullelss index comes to 0.97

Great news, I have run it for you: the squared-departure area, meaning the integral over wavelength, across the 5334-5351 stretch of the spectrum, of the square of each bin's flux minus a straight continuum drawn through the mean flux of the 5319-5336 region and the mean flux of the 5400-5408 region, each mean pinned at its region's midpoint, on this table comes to 35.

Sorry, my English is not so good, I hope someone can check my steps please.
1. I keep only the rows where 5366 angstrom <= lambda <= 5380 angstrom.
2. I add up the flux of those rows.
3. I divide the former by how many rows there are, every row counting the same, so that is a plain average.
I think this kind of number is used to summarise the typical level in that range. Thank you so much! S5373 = 11.6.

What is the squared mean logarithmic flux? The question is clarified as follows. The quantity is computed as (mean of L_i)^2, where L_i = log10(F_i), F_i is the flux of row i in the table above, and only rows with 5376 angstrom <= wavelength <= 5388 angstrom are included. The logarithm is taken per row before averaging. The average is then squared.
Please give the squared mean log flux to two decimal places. 1.17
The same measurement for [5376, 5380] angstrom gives 1.16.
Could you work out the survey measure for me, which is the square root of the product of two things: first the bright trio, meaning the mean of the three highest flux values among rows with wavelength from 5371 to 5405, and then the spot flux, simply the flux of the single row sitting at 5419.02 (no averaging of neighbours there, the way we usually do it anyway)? 11.9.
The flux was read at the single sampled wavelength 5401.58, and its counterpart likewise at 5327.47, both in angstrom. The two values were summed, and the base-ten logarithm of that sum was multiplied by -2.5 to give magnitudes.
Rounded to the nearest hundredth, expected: -3.29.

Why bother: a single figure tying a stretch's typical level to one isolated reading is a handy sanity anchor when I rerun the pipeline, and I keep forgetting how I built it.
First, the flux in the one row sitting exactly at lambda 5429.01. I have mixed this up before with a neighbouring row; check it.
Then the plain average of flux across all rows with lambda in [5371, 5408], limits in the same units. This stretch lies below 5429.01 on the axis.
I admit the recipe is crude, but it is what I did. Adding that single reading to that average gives 21.3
